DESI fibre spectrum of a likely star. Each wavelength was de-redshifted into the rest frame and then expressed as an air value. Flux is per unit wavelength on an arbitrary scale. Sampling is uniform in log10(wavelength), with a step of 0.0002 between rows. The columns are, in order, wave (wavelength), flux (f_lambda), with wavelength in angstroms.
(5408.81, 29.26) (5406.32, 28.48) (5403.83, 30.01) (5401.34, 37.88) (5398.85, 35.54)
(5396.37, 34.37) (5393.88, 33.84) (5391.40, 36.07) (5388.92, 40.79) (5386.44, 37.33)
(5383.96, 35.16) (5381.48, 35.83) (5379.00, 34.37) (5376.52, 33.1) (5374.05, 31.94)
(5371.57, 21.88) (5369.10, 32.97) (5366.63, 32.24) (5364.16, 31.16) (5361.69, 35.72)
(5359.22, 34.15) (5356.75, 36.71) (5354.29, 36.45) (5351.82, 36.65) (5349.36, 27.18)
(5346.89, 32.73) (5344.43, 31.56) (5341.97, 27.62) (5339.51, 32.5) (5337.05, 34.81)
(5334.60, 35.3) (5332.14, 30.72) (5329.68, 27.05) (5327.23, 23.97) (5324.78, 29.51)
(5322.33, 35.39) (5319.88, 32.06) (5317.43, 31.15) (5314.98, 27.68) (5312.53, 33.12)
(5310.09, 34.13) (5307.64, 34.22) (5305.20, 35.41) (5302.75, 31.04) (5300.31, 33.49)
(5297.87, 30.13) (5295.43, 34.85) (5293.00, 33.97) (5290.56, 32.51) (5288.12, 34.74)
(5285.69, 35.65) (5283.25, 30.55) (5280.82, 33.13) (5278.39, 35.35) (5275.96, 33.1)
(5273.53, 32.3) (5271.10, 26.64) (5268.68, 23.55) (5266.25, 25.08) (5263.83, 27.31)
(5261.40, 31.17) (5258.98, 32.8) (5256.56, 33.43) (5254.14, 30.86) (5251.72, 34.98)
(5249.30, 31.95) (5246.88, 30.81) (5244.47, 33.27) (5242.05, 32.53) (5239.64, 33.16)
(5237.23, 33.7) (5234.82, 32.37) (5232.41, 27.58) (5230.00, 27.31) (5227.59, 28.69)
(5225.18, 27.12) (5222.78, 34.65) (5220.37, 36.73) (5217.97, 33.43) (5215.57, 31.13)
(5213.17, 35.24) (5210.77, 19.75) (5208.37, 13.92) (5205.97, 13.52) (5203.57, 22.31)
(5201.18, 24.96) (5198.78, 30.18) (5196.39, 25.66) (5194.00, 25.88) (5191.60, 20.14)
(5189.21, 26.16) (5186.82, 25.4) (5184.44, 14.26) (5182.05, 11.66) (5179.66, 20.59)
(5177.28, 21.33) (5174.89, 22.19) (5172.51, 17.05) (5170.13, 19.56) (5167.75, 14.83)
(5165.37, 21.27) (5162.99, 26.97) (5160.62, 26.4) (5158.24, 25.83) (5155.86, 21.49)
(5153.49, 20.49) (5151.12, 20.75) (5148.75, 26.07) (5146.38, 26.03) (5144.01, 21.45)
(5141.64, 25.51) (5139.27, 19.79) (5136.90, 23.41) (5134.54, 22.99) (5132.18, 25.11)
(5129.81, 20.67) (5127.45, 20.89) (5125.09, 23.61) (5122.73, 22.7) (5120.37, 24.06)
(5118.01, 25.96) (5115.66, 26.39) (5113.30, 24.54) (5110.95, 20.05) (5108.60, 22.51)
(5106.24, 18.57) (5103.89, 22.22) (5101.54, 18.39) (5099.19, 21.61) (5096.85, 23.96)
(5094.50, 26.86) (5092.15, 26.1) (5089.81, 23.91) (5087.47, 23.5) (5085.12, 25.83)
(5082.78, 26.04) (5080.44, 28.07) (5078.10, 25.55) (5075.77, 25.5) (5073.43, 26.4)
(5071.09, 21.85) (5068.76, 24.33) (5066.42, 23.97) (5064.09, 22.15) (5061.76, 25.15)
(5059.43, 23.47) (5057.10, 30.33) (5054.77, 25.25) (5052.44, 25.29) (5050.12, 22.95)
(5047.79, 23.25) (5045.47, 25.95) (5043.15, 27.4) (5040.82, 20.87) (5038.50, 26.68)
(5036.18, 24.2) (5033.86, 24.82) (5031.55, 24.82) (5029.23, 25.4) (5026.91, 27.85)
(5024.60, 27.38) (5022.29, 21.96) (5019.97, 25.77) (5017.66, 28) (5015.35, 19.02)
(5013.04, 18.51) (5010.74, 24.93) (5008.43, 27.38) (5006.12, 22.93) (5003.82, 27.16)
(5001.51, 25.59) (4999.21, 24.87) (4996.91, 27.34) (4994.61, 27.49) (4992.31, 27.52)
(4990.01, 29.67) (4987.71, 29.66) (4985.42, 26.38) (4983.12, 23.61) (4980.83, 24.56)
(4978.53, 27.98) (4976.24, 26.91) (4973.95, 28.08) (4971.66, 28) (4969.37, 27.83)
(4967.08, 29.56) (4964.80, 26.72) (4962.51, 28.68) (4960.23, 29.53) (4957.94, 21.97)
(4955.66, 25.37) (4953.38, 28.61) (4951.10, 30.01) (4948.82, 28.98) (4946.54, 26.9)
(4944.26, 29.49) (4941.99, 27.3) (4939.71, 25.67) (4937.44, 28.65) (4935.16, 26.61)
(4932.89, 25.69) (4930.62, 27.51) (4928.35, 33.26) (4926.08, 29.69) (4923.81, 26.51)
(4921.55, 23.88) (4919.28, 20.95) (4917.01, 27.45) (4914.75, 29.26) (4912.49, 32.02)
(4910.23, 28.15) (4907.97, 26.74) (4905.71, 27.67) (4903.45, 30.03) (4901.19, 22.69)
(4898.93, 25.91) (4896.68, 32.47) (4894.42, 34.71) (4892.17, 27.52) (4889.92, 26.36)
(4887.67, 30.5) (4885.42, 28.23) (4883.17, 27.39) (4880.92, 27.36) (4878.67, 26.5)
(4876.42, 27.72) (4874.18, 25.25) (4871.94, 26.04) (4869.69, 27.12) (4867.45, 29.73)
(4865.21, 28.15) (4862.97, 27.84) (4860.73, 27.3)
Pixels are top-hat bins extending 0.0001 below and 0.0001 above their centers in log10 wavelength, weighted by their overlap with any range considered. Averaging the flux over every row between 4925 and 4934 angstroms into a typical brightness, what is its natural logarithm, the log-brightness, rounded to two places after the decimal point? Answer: 3.37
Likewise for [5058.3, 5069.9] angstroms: 3.17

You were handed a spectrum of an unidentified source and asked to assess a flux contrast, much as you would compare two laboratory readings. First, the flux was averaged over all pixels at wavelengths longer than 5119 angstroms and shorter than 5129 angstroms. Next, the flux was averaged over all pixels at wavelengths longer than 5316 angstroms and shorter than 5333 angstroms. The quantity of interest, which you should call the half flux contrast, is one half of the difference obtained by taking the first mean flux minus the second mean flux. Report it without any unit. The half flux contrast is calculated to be -4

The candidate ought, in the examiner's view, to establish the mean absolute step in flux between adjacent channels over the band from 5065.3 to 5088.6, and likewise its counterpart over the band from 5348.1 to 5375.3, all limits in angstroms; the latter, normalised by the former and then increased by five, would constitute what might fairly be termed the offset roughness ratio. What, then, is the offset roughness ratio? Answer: 7.4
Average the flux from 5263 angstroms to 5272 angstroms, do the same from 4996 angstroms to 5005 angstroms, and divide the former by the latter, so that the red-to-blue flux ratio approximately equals 1.0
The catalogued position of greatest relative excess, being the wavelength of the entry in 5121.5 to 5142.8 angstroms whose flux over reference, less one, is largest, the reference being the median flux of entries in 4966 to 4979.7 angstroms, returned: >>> 5141.64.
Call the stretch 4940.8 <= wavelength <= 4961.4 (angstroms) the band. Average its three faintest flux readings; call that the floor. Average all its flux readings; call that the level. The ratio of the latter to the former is 1.11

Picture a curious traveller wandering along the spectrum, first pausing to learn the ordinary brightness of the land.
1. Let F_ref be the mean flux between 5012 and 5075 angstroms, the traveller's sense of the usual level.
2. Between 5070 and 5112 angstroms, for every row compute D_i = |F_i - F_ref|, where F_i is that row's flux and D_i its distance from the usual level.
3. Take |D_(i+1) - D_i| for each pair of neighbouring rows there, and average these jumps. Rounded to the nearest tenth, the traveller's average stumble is 1.8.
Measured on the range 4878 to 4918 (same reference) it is 2.5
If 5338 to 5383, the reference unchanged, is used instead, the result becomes 3.0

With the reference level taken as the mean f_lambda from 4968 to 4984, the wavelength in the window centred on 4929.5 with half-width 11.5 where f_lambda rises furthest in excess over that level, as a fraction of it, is 4928.35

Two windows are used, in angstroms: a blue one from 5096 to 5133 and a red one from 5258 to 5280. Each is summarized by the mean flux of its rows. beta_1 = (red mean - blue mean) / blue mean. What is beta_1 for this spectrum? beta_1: 0.32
